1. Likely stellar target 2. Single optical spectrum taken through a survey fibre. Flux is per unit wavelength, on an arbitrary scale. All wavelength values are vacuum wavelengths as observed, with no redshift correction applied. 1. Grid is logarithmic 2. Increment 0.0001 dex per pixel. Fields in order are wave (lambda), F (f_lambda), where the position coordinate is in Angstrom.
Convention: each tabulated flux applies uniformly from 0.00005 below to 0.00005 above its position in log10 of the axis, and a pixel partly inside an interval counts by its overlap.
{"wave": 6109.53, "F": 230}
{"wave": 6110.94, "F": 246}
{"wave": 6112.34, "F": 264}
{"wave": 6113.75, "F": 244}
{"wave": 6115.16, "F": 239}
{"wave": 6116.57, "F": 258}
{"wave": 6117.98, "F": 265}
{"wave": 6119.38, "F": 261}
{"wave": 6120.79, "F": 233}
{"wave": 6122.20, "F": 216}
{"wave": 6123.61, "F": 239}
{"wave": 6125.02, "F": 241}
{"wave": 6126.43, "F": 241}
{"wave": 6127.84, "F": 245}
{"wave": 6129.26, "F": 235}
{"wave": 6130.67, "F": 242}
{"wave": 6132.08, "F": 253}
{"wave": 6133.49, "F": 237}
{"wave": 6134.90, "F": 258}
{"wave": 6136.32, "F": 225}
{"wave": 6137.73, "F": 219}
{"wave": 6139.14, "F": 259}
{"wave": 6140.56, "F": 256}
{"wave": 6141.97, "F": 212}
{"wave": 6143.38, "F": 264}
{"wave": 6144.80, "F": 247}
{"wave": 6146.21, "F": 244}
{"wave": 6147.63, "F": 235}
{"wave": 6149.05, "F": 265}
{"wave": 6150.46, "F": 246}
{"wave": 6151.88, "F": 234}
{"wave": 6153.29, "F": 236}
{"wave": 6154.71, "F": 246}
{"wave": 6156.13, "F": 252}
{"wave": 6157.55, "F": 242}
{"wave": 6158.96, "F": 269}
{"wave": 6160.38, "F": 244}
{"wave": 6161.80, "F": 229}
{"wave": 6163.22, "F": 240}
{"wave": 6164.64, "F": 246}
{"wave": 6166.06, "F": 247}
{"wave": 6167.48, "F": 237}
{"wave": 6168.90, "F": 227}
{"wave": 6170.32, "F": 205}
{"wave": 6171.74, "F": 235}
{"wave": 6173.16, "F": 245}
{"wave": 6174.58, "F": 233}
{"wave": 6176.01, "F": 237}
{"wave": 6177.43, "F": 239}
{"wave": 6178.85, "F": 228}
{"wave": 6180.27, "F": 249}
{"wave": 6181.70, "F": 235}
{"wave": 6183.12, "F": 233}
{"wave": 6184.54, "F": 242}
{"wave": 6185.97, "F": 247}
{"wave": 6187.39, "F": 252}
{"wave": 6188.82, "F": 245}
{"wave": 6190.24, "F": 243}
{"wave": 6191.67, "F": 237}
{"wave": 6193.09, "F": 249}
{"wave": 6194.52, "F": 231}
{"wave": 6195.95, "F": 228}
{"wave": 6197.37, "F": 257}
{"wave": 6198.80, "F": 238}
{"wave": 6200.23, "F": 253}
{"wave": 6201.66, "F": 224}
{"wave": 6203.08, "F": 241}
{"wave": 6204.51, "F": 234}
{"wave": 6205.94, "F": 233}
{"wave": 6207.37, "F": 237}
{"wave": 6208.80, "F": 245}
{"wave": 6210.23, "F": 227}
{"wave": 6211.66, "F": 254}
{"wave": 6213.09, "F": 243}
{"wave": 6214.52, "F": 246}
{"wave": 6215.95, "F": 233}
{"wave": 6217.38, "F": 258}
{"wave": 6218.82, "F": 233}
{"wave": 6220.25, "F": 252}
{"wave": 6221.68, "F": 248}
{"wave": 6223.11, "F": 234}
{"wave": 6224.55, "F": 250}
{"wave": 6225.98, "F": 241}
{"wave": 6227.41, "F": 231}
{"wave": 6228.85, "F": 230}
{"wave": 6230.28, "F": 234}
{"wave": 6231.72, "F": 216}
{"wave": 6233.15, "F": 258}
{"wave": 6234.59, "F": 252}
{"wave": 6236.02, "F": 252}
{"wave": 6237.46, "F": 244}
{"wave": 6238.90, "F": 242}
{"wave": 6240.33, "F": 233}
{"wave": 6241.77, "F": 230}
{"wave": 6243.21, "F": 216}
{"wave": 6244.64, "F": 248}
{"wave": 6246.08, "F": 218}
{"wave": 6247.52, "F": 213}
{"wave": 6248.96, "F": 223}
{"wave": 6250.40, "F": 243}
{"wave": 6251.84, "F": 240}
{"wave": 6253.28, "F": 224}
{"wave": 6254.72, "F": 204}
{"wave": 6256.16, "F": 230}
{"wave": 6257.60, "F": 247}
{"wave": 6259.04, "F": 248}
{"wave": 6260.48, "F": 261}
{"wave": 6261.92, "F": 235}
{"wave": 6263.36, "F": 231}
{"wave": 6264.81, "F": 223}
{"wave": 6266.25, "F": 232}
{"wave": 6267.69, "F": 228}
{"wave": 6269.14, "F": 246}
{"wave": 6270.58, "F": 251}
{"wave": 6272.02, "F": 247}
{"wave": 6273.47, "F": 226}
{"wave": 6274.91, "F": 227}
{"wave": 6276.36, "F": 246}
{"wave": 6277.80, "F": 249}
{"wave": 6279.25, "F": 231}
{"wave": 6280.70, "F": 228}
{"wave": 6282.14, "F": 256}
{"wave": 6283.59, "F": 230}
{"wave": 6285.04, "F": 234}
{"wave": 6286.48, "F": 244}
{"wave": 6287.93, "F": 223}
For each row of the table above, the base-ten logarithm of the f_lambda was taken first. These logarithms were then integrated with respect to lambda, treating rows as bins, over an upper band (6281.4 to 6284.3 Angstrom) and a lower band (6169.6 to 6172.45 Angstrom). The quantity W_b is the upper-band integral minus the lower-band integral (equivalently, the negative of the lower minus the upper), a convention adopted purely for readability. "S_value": 0.25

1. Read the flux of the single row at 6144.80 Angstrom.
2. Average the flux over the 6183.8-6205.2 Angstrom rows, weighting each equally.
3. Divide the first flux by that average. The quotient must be 1.02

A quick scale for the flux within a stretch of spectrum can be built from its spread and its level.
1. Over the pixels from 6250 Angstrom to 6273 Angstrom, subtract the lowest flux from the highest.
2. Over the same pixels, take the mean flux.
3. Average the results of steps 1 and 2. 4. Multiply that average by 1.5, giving 220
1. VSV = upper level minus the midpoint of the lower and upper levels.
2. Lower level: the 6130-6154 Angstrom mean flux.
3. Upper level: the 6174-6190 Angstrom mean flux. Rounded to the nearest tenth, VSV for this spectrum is -1.5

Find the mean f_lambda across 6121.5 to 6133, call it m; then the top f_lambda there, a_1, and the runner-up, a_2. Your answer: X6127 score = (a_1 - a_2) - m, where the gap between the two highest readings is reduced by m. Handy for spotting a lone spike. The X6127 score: -231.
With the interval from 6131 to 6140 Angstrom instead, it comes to -241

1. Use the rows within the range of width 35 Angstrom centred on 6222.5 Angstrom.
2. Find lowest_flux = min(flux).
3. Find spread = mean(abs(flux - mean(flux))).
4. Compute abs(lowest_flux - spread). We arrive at 207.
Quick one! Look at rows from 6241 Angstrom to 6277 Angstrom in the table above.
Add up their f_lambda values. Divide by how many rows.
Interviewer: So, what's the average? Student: 233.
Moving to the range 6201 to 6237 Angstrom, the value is 240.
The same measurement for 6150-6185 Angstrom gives 239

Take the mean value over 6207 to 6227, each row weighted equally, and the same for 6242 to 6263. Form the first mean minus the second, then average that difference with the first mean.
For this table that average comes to 127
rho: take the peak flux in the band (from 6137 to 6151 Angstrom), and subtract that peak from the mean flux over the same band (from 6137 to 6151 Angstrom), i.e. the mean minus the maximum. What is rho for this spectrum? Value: -20.3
